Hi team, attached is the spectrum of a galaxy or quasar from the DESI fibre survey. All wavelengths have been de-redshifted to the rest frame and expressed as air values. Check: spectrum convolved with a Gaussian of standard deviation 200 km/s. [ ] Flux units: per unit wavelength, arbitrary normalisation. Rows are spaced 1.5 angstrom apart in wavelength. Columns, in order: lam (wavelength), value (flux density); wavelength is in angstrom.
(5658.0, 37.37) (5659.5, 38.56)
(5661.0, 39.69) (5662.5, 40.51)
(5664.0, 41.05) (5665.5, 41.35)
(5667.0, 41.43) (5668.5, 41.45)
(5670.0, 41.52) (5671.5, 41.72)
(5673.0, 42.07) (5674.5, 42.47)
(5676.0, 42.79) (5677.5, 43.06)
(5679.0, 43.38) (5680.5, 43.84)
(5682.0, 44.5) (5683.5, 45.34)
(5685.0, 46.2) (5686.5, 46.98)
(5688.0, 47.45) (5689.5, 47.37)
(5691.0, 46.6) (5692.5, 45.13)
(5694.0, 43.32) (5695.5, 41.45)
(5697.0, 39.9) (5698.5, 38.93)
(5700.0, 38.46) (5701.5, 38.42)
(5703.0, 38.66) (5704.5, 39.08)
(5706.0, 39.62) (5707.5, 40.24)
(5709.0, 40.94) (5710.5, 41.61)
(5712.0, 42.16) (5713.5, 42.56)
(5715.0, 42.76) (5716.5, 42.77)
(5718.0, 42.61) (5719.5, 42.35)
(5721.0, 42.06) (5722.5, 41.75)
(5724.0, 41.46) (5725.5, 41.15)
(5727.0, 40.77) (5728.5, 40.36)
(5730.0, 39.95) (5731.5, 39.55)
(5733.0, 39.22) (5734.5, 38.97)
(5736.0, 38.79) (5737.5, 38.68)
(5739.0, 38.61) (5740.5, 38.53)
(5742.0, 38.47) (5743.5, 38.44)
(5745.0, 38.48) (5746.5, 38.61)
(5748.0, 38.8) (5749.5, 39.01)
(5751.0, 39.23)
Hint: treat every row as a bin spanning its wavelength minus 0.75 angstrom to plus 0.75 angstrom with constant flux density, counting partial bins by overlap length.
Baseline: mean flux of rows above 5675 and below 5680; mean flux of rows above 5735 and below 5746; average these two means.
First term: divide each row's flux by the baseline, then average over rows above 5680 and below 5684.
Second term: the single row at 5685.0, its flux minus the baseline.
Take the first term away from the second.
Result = 4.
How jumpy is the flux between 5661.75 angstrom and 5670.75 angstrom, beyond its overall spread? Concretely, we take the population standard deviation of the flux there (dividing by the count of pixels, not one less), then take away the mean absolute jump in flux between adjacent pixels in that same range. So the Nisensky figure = 0.15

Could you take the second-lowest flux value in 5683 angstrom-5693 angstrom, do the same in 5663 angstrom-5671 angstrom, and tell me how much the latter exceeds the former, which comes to -4.0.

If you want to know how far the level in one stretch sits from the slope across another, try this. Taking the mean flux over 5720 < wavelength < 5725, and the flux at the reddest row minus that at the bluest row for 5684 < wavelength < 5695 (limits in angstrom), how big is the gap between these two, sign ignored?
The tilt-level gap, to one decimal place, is 44.6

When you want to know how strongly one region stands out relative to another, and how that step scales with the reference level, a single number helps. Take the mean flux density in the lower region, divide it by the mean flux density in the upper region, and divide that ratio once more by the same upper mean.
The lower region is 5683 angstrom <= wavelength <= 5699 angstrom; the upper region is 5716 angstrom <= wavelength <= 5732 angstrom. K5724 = 0.0260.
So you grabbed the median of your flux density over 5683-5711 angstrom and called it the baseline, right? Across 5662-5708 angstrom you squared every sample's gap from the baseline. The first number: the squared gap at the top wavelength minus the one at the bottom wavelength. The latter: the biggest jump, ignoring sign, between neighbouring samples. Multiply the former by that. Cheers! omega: 8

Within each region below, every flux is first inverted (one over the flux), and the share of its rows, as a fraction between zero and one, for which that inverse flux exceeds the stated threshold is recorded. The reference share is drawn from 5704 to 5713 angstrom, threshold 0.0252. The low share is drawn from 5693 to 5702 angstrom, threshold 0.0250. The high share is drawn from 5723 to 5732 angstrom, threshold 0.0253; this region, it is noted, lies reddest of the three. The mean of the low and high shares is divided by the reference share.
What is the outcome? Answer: 1.00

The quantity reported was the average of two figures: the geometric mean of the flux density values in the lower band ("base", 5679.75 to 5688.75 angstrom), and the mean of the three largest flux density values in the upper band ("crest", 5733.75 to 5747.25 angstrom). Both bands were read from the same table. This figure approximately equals 42.3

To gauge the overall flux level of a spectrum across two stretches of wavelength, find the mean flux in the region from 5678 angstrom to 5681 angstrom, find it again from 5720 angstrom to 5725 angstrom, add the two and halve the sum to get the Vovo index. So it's 42.7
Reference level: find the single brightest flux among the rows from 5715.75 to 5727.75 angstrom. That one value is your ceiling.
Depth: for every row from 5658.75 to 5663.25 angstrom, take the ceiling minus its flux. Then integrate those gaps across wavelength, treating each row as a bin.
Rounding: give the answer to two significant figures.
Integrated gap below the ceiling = 14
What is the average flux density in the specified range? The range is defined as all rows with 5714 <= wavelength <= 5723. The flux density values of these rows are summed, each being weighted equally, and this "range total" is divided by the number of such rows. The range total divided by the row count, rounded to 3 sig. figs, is 42.4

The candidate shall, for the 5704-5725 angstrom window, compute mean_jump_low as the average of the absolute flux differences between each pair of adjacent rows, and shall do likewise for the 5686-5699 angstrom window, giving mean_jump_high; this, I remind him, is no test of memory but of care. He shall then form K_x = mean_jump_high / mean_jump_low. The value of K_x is 2.9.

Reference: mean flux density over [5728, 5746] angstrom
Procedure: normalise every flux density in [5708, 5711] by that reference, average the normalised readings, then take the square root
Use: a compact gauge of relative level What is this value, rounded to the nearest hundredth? 1.03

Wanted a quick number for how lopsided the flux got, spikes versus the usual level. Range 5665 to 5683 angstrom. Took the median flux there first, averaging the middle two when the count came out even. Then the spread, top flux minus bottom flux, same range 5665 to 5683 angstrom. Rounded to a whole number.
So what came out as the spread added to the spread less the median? -36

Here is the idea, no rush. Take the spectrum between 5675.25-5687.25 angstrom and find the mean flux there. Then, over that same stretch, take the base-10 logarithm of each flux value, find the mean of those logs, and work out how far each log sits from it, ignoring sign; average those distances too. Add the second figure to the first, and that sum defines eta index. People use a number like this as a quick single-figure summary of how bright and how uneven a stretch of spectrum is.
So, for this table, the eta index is 44.5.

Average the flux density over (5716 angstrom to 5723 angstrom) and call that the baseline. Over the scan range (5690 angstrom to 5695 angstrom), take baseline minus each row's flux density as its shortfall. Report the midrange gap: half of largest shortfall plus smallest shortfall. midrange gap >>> -3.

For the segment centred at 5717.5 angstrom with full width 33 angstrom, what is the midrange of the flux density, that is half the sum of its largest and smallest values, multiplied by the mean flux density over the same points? 1661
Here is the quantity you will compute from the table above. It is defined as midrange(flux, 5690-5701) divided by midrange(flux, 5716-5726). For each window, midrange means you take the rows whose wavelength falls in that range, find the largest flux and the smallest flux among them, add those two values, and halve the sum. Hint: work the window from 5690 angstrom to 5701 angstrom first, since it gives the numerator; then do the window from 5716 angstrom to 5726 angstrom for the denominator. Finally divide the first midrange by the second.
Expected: 1.01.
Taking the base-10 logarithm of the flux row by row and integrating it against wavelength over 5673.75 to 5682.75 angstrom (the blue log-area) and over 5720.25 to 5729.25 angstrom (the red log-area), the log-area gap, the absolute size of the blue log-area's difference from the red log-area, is 0.2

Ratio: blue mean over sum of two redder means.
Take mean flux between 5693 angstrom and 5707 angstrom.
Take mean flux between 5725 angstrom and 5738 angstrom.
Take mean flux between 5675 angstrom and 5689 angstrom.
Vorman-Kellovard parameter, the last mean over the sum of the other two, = 0.56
